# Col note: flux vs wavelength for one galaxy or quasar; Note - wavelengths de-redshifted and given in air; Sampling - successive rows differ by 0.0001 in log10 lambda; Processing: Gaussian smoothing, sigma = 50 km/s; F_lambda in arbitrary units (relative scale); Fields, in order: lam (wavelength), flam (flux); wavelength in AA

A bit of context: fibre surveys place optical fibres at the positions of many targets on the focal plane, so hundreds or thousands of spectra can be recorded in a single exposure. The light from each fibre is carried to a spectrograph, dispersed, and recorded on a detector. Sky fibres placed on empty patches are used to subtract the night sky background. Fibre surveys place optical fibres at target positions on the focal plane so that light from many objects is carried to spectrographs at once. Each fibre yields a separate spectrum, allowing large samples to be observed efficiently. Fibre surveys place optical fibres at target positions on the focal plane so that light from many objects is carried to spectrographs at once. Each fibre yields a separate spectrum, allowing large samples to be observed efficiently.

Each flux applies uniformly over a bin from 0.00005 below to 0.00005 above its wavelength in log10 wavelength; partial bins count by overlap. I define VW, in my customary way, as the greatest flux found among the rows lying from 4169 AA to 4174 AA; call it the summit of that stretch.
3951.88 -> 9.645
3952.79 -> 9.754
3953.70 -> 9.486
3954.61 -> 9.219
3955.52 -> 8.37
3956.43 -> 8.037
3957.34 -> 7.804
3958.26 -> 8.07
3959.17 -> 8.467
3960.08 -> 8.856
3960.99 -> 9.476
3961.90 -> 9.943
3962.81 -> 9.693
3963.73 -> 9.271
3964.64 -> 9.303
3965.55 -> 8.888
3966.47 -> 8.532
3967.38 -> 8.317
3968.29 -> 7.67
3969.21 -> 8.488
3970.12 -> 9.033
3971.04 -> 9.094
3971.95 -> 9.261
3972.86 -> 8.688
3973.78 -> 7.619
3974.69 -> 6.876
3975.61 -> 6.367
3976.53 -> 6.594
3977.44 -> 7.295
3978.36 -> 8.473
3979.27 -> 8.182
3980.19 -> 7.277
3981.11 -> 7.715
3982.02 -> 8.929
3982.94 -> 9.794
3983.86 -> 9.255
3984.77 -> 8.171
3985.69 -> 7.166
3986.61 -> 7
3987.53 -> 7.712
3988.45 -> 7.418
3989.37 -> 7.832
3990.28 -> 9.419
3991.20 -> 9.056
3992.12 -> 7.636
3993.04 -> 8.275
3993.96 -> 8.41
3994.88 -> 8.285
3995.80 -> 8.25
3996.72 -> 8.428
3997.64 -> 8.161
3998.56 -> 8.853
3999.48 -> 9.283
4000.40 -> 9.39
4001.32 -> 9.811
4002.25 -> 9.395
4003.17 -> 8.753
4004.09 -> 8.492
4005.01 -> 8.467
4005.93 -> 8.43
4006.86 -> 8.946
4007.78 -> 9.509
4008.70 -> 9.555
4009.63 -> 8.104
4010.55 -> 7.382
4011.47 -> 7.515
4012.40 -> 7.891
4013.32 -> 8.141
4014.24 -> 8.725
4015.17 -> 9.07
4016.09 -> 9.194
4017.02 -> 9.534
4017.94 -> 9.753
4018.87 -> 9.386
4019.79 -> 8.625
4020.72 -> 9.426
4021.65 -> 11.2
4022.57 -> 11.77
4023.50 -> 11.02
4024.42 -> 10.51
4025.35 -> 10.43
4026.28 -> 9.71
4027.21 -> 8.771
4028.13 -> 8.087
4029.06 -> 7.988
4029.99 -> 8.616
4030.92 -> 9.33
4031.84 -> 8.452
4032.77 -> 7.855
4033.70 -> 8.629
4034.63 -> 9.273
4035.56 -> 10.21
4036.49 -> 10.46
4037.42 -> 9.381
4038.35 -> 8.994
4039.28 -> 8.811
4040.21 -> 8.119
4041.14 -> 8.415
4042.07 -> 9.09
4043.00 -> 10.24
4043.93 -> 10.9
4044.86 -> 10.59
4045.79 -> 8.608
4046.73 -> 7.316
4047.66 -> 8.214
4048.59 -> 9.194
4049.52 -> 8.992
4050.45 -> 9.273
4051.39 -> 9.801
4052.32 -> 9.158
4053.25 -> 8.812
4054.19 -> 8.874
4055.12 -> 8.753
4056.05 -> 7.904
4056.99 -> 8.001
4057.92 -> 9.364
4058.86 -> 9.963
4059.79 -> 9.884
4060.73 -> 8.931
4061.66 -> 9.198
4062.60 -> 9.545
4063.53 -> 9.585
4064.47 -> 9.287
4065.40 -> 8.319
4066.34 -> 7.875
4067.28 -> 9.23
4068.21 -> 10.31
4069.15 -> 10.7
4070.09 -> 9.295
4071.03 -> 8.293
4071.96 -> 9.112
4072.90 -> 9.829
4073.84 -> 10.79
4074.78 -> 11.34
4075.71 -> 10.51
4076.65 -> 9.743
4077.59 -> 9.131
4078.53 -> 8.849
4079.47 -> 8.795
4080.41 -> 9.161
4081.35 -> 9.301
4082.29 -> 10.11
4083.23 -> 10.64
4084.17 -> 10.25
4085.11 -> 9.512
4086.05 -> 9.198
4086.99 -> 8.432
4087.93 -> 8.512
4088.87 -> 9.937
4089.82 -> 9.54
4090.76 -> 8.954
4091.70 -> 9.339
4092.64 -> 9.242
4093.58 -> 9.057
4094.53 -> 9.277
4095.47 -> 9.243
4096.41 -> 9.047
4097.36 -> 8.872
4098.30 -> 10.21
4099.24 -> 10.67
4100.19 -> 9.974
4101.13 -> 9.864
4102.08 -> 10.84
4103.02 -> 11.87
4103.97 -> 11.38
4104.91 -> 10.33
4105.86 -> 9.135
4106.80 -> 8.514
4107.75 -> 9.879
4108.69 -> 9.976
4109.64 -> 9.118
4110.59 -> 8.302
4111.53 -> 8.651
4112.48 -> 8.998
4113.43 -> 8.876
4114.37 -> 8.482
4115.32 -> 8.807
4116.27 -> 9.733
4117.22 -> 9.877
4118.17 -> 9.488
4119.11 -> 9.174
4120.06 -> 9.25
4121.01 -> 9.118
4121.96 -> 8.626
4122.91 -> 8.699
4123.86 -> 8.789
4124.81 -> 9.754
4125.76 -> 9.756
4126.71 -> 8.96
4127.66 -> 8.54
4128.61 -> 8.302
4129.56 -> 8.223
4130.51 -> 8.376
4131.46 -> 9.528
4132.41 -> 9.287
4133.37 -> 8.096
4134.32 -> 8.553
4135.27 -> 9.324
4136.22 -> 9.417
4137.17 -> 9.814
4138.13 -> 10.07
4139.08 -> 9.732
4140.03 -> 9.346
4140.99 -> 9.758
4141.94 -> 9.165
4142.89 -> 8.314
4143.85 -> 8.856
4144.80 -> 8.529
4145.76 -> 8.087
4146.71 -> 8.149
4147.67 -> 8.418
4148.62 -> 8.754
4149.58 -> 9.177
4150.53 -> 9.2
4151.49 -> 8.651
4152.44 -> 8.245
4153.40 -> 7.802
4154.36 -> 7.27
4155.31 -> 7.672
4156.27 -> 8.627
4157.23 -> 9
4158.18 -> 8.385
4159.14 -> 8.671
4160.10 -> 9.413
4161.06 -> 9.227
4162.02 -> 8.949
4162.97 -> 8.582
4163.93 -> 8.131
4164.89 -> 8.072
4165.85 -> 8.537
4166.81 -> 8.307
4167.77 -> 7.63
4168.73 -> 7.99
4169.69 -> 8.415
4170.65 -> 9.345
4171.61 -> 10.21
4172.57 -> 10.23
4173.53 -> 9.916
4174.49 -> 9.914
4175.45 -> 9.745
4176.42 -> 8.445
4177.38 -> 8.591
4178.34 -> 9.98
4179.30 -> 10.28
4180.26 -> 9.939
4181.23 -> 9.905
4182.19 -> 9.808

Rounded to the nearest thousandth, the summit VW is 10.230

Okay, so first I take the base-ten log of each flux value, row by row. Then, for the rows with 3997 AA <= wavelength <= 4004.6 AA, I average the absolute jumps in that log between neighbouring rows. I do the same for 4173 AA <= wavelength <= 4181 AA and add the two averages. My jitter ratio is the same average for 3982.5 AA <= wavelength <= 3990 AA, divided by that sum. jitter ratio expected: 0.73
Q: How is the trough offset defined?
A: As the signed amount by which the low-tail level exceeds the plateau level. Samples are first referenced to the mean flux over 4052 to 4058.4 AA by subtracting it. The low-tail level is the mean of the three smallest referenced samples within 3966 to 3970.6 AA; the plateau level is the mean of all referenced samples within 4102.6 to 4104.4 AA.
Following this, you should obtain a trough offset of -3.5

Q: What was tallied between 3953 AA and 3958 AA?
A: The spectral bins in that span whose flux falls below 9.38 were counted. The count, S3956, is 4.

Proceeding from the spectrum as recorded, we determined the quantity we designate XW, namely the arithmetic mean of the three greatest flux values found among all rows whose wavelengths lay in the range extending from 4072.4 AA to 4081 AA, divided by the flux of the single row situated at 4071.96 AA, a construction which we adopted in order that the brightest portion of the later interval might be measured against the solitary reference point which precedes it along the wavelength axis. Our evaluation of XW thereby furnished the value 1.19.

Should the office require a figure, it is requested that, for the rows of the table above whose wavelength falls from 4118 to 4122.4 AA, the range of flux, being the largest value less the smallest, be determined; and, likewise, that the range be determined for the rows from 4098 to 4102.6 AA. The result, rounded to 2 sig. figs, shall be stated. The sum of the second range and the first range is 1.8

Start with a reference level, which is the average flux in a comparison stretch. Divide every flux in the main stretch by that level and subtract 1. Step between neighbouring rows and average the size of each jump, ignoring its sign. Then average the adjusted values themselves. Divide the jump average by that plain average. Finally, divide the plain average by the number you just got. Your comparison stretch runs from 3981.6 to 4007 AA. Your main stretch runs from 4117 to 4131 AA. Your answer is 0.08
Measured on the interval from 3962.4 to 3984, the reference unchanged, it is 0.01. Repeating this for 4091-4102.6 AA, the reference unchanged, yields 0.35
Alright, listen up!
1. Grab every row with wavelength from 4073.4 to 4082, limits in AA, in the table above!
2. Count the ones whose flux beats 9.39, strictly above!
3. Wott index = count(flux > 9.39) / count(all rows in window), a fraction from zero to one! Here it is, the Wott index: 0.44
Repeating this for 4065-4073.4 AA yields 0.33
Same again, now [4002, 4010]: 0.33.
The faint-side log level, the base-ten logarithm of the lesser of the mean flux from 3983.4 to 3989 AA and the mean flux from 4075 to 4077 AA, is 0.891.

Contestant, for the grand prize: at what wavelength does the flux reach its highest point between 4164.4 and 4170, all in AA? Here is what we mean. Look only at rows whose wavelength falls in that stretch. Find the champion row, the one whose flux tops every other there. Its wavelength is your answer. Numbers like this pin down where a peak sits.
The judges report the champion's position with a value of 4165.85 AA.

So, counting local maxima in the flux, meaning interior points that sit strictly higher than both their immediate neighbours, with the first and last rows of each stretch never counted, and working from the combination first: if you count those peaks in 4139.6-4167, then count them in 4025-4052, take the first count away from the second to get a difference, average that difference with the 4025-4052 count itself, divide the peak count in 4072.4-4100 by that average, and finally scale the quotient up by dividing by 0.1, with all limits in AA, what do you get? 50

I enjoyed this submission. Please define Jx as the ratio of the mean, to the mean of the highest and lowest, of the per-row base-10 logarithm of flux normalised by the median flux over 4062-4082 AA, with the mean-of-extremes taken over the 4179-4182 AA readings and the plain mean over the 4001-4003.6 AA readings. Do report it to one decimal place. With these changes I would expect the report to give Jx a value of 0.0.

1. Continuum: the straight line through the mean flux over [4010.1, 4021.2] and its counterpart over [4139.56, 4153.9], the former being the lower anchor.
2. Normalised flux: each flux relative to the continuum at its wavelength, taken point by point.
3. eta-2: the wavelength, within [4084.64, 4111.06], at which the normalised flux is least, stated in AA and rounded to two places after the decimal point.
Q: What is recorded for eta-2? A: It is 4110.59 AA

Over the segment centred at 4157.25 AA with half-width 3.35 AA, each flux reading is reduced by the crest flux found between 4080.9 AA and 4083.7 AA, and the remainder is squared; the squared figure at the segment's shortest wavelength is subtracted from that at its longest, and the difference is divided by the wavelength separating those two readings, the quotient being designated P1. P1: -1.7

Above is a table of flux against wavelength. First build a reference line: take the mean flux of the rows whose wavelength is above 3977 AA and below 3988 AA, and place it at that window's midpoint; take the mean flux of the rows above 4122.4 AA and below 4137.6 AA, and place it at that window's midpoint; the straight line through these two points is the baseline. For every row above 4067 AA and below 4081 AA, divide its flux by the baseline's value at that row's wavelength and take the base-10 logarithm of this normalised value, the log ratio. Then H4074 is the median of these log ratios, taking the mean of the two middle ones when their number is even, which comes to 0.034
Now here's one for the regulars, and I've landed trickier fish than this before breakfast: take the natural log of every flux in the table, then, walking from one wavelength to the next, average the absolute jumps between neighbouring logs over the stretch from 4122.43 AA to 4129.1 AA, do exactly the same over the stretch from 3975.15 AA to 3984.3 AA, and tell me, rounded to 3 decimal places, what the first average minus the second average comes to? -0.042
